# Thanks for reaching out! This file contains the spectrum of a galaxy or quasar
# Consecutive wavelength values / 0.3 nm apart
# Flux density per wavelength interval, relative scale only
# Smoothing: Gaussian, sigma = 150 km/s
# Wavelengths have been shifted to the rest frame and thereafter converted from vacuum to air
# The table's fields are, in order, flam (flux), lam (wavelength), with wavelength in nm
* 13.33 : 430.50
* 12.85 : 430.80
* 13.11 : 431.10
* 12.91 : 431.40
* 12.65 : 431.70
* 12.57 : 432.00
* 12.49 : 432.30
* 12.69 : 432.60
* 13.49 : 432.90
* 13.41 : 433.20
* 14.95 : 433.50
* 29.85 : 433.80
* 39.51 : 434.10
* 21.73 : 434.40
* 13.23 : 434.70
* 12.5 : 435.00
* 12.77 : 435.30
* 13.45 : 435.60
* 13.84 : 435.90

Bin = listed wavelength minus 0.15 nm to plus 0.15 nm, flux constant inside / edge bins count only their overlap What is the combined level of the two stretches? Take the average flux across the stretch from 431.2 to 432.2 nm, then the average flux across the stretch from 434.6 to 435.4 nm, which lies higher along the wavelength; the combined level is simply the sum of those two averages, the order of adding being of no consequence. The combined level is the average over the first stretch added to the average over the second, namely 25.5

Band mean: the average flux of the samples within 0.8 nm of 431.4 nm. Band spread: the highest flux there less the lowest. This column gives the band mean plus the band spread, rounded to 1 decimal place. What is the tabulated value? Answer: 13.4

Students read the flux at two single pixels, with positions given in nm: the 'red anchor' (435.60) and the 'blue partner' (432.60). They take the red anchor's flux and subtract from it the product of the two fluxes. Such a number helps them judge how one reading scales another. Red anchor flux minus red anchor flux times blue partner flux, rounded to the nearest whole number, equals -157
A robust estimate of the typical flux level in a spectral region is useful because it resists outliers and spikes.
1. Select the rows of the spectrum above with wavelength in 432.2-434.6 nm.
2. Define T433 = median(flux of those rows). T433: 14.2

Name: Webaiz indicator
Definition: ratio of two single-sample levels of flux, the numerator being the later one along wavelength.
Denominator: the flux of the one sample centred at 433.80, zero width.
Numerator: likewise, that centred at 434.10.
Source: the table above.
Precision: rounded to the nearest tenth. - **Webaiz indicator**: 1.3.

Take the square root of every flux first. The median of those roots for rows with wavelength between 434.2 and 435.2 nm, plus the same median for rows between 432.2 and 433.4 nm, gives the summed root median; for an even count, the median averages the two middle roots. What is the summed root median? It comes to 7.2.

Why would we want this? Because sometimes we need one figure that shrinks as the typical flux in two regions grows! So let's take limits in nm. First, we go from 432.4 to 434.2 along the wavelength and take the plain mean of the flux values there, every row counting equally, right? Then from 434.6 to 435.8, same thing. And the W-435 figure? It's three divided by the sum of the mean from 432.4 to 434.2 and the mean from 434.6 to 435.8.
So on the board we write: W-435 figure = 0.09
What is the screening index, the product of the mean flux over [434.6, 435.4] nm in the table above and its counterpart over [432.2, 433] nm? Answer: 165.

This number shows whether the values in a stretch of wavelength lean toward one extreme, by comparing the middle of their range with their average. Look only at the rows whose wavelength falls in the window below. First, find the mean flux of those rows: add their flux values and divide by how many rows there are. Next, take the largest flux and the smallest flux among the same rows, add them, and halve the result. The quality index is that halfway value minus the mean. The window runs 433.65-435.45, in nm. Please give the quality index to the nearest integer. 4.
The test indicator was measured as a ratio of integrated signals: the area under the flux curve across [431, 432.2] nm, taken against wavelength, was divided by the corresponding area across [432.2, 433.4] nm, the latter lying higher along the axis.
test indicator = 1.0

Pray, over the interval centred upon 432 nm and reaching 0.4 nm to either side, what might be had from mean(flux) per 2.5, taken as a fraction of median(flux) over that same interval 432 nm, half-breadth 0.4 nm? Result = 0.40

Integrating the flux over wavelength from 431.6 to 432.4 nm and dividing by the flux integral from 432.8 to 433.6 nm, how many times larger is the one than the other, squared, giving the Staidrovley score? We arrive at 0.8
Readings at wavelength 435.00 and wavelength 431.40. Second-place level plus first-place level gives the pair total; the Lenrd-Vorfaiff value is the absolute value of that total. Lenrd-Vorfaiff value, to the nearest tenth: 25.4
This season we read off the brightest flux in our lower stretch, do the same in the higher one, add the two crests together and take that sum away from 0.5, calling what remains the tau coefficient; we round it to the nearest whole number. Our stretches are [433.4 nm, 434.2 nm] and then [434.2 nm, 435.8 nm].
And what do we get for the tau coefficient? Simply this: -61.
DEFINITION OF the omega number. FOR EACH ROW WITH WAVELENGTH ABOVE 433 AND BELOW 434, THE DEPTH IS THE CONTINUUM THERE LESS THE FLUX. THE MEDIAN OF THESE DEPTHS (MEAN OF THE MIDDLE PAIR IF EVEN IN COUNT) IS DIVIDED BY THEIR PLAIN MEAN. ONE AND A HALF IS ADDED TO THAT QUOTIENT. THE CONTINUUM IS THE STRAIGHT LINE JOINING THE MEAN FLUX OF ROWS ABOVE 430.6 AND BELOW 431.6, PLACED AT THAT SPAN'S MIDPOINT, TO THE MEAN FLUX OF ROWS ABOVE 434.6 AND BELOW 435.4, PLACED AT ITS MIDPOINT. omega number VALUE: 1.8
